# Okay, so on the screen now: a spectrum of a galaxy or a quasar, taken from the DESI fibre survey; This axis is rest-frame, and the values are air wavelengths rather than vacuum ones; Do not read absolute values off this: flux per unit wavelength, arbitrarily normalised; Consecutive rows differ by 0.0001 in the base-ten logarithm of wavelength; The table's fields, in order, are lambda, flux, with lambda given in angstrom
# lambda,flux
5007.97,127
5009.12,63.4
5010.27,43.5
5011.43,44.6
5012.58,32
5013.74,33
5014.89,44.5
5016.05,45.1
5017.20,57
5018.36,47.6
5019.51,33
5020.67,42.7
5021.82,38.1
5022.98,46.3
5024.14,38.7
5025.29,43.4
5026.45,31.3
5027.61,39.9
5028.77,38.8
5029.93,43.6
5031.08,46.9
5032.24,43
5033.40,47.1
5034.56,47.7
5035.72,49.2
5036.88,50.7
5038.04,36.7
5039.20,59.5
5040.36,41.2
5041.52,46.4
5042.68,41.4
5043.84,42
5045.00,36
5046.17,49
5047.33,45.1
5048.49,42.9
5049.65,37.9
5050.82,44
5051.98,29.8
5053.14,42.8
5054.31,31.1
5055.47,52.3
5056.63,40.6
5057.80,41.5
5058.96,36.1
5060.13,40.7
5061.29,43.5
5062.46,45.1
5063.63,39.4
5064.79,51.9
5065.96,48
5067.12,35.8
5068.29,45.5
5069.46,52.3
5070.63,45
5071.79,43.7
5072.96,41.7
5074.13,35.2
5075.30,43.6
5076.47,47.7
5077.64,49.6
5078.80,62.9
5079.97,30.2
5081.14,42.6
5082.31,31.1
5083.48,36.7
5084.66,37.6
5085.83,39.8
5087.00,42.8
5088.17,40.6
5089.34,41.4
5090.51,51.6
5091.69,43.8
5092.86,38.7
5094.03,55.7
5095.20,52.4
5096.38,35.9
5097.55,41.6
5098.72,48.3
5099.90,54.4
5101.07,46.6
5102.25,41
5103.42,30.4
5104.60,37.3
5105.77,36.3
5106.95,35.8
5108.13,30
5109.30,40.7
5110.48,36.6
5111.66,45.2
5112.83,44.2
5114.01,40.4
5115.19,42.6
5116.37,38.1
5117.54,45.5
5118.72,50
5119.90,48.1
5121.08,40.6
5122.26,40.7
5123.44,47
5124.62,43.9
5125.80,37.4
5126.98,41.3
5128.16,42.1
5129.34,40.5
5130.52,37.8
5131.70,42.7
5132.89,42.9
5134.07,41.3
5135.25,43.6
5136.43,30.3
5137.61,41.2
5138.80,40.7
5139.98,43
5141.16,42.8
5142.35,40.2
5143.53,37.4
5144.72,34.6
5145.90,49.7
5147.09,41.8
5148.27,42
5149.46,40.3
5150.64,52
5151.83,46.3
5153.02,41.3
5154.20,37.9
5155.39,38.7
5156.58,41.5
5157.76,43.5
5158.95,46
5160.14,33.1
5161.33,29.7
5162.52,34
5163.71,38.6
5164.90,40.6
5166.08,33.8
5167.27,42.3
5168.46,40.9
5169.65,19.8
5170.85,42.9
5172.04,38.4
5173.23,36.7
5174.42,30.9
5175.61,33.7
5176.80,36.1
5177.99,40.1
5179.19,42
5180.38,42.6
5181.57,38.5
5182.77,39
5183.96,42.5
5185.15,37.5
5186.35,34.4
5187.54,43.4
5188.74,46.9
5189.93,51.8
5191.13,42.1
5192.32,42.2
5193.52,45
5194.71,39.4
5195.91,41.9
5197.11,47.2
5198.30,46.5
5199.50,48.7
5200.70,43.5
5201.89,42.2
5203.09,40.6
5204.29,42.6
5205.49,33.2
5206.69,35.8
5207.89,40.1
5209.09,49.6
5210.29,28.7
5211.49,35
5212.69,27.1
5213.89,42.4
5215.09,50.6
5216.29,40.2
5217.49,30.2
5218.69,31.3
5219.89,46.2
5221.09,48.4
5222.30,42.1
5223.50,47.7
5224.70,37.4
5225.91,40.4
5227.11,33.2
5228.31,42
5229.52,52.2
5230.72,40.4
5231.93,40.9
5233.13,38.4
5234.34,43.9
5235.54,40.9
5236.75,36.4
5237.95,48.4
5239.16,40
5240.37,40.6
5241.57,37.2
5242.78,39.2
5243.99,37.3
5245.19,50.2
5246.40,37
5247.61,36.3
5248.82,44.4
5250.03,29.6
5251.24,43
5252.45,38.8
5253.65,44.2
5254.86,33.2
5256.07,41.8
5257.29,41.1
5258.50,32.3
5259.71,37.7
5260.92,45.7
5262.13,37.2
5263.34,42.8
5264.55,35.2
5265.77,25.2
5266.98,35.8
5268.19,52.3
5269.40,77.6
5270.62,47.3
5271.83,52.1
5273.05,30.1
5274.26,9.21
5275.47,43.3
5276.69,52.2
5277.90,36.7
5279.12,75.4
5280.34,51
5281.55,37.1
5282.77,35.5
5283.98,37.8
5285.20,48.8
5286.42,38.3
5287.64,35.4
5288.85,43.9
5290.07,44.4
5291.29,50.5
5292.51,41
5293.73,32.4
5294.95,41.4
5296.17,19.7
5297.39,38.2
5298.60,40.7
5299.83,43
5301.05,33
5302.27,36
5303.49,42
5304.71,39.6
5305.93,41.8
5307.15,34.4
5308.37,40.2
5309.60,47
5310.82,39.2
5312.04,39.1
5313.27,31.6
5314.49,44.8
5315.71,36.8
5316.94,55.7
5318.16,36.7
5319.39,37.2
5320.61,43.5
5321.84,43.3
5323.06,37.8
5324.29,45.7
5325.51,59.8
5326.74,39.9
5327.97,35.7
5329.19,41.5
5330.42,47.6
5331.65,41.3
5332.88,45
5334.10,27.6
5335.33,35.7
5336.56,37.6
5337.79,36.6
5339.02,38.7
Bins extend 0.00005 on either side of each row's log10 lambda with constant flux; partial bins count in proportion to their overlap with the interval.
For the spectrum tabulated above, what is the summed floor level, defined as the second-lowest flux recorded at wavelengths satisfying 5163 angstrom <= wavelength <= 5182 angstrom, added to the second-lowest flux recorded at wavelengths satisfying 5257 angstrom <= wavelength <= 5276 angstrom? 56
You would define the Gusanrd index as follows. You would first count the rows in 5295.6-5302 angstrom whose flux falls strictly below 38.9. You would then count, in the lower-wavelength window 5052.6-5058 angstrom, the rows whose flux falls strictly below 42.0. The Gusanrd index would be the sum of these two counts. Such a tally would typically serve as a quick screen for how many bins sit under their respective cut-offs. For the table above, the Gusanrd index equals 6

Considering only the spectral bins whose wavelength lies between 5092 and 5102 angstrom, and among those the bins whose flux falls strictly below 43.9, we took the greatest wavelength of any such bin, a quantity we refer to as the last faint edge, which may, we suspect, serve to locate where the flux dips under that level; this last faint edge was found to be 5097.55 angstrom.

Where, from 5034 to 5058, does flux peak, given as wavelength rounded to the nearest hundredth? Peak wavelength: 5039.20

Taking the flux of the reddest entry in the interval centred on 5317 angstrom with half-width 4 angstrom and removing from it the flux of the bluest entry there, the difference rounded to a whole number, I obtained 12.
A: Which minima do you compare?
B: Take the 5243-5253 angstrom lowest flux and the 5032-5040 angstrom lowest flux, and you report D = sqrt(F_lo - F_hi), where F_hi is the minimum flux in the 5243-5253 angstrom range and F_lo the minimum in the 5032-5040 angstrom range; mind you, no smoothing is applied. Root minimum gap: 2.7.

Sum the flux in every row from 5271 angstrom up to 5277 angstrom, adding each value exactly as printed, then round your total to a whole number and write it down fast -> 187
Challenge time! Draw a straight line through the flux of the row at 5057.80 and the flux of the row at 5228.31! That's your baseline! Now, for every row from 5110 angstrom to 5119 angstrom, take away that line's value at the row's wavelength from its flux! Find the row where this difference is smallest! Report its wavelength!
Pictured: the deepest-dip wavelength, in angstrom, 5110.48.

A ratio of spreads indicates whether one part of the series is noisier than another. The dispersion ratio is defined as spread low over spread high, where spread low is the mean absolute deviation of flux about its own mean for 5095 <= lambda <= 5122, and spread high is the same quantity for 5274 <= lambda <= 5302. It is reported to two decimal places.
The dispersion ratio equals 0.65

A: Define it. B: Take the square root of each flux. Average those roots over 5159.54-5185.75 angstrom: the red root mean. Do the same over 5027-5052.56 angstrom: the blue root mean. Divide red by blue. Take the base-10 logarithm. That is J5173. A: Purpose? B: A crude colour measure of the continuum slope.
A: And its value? -0.036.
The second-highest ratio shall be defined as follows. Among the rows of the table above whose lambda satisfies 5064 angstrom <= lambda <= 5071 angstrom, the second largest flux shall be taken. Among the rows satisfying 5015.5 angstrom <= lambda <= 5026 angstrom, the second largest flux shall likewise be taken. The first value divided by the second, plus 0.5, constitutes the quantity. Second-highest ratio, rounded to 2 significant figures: 1.6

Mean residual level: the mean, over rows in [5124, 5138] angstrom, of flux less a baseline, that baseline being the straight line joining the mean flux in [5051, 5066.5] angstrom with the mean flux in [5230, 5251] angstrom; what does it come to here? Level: -0.7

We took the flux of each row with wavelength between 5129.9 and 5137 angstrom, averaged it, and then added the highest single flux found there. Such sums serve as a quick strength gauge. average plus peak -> 83.4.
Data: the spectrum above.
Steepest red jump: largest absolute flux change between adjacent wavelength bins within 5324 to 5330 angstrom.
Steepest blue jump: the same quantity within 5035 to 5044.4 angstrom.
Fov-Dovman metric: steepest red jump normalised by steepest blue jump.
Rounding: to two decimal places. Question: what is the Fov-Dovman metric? 0.87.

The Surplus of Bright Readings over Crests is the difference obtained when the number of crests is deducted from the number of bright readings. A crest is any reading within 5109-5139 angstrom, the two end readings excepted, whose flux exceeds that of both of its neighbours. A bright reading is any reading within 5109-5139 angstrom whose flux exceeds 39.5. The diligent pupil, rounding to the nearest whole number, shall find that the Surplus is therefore 13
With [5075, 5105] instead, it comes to 12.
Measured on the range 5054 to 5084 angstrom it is 11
